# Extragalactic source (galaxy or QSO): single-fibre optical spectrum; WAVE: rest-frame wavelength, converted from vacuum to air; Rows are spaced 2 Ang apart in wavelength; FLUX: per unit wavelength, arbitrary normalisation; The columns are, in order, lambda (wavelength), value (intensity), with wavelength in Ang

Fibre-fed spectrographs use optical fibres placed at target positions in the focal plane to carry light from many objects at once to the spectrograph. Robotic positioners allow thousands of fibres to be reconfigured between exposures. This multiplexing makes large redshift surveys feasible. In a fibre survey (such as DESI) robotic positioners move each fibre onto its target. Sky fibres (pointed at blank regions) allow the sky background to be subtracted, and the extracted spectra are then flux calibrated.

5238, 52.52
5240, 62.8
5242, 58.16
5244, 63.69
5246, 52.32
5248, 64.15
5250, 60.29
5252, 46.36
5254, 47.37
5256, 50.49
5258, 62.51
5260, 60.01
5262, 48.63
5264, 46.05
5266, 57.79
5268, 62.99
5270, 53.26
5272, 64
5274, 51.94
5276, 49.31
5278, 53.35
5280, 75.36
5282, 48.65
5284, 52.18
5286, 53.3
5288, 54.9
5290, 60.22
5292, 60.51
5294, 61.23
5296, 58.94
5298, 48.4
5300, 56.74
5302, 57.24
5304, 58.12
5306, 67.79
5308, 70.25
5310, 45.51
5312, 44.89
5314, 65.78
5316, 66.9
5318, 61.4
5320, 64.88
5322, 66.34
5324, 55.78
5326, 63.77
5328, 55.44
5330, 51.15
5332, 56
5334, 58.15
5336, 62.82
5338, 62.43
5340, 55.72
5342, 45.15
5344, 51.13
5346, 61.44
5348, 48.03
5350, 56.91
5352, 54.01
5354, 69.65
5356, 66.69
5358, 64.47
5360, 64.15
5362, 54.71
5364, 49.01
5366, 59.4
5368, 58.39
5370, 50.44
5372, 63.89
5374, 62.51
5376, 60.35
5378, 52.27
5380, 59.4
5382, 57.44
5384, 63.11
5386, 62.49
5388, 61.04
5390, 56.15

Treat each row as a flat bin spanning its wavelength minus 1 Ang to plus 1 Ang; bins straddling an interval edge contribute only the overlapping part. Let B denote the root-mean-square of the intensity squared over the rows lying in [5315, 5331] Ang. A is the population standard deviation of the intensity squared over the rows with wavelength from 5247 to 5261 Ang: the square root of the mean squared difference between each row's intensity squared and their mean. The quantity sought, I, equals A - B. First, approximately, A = 768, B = 3772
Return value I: -3005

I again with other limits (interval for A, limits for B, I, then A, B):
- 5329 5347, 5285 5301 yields -2654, 619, 3273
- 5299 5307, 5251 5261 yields -2412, 568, 2980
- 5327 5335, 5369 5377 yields -3318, 277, 3594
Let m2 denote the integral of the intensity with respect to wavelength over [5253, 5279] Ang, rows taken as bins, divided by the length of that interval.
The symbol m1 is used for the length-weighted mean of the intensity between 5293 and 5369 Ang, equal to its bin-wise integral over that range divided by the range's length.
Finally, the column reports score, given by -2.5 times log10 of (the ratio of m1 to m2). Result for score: -0.08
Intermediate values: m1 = 58.4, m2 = 54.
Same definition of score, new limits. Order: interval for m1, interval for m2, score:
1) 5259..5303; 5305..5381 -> 0.05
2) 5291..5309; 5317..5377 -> -0.03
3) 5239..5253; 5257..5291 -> -0.04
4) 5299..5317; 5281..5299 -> -0.07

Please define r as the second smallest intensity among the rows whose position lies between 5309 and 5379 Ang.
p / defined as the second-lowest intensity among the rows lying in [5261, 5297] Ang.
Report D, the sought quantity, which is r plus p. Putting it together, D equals 94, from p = 48.63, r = 45.15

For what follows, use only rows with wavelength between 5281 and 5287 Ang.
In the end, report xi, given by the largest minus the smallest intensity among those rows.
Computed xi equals 5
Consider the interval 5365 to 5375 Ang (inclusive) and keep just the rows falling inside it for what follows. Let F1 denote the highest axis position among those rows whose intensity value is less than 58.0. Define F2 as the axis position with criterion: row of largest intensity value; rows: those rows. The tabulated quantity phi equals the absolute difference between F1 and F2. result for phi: 2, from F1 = 5370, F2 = 5372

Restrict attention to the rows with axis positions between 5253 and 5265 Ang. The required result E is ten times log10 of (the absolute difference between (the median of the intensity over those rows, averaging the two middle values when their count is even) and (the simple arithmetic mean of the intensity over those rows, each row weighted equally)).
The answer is 5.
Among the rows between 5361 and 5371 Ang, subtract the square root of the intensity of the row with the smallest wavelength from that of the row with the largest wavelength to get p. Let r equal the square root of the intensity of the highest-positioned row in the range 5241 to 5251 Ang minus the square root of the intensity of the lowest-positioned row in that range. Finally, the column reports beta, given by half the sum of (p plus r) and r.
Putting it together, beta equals 0.0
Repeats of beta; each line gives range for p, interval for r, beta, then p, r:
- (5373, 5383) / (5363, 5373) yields 0.8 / -0.3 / 0.99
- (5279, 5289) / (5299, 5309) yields 0.2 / -1.3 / 0.85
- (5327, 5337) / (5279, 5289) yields -1.0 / 0.5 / -1.27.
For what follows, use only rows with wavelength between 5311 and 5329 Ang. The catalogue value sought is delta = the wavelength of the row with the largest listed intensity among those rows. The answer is 5316 Ang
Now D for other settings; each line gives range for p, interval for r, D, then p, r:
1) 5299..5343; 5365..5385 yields 97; 45.15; 52.27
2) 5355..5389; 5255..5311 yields 96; 50.44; 46.05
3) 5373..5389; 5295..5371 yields 103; 57.44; 45.15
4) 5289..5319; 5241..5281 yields 92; 45.51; 46.36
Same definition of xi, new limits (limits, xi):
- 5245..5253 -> 18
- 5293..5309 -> 22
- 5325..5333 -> 13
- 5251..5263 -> 16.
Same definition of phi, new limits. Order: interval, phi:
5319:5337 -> 10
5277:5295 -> 8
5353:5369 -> 10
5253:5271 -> 2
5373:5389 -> 2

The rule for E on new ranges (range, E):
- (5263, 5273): 0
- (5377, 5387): -3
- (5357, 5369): -3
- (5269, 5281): 7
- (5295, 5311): -7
